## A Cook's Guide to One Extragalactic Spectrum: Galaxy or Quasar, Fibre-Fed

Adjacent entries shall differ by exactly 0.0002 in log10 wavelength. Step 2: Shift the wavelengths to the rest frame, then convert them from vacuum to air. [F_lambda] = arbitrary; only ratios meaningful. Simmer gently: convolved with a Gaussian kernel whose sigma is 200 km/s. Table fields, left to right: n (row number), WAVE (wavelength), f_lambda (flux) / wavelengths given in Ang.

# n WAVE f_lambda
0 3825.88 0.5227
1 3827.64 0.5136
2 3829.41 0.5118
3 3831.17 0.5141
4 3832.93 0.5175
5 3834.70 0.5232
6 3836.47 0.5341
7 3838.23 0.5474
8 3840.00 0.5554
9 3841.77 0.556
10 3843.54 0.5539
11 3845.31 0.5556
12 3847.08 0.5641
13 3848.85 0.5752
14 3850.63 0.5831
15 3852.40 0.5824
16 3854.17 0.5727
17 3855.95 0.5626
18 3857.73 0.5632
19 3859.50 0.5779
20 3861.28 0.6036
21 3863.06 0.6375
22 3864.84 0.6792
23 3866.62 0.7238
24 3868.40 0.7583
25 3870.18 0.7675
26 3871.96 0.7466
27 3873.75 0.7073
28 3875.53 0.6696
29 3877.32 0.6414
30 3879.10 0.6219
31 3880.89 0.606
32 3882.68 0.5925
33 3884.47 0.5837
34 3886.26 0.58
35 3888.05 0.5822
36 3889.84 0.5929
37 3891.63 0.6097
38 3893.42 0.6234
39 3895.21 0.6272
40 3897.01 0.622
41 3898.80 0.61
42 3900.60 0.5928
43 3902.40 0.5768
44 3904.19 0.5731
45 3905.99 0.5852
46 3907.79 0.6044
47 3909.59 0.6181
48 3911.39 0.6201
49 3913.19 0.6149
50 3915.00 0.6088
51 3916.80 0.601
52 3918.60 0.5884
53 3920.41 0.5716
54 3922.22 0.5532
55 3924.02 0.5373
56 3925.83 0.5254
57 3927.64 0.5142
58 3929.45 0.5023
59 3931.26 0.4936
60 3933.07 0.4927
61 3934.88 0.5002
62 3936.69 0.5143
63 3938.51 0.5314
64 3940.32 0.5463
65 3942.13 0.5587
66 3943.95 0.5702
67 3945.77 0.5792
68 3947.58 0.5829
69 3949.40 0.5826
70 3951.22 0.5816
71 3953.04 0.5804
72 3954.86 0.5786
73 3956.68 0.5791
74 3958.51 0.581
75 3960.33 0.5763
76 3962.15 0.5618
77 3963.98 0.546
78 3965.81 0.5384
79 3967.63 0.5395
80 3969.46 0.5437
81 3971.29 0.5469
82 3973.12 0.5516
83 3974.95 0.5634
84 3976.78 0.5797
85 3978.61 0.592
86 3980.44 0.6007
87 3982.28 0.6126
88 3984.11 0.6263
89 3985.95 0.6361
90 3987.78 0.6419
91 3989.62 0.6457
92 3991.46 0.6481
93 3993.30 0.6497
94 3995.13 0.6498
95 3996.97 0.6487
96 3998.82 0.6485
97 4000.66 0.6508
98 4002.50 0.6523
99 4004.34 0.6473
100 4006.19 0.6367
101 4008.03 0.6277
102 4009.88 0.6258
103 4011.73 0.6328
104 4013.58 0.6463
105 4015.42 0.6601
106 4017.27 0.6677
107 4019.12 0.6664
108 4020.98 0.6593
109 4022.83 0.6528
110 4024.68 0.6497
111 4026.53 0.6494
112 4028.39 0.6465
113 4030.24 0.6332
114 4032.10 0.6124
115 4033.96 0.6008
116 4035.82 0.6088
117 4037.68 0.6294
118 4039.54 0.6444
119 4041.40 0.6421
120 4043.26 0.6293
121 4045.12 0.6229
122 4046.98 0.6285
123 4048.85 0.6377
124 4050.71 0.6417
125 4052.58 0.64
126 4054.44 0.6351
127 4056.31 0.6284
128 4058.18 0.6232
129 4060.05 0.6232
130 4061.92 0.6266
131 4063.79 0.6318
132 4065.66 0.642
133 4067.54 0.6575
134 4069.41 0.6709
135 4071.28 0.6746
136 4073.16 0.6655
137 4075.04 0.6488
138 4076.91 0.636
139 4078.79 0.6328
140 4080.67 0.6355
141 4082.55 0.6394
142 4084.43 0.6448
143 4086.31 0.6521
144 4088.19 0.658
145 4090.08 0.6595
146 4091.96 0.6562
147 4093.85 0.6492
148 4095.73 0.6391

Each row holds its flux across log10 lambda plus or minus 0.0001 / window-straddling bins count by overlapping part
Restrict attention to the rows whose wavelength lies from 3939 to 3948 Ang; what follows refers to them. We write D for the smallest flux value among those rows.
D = 0.5463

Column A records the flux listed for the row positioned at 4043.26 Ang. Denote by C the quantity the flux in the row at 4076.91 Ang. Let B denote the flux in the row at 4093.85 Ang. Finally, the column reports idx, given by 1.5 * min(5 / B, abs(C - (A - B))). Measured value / 0.98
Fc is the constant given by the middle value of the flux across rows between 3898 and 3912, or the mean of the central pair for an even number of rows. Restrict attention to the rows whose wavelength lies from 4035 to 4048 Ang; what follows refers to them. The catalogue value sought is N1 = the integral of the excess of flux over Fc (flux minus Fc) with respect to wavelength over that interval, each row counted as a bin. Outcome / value 0.40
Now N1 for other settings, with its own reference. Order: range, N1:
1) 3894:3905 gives 0.03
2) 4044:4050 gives 0.19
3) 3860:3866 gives 0.25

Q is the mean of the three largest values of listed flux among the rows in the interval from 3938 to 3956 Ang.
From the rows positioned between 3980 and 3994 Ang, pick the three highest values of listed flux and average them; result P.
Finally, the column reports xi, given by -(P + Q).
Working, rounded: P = 0.65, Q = 0.582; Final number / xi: -1.23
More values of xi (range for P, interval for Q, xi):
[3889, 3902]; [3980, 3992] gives -1.27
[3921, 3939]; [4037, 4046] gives -1.18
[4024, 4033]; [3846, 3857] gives -1.23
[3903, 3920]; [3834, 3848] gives -1.18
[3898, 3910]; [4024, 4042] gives -1.26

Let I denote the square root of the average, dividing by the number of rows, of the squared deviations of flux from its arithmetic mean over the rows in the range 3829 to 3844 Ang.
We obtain 0.018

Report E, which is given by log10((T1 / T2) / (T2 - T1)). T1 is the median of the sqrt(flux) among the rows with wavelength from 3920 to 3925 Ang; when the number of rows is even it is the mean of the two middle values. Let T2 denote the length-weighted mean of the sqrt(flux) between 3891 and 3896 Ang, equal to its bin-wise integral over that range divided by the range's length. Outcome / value 1.32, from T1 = 0.744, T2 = 0.789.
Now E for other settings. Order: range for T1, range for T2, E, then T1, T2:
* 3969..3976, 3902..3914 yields 1.45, 0.741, 0.775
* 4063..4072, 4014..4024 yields 2.68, 0.811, 0.813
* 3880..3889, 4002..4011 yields 1.45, 0.764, 0.798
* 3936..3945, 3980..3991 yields 1.24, 0.739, 0.793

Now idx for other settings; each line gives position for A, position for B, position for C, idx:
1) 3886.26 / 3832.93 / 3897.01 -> 0.84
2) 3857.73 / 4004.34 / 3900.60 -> 1.02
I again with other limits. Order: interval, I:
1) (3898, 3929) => 0.032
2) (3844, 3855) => 0.010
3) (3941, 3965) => 0.011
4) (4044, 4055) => 0.007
